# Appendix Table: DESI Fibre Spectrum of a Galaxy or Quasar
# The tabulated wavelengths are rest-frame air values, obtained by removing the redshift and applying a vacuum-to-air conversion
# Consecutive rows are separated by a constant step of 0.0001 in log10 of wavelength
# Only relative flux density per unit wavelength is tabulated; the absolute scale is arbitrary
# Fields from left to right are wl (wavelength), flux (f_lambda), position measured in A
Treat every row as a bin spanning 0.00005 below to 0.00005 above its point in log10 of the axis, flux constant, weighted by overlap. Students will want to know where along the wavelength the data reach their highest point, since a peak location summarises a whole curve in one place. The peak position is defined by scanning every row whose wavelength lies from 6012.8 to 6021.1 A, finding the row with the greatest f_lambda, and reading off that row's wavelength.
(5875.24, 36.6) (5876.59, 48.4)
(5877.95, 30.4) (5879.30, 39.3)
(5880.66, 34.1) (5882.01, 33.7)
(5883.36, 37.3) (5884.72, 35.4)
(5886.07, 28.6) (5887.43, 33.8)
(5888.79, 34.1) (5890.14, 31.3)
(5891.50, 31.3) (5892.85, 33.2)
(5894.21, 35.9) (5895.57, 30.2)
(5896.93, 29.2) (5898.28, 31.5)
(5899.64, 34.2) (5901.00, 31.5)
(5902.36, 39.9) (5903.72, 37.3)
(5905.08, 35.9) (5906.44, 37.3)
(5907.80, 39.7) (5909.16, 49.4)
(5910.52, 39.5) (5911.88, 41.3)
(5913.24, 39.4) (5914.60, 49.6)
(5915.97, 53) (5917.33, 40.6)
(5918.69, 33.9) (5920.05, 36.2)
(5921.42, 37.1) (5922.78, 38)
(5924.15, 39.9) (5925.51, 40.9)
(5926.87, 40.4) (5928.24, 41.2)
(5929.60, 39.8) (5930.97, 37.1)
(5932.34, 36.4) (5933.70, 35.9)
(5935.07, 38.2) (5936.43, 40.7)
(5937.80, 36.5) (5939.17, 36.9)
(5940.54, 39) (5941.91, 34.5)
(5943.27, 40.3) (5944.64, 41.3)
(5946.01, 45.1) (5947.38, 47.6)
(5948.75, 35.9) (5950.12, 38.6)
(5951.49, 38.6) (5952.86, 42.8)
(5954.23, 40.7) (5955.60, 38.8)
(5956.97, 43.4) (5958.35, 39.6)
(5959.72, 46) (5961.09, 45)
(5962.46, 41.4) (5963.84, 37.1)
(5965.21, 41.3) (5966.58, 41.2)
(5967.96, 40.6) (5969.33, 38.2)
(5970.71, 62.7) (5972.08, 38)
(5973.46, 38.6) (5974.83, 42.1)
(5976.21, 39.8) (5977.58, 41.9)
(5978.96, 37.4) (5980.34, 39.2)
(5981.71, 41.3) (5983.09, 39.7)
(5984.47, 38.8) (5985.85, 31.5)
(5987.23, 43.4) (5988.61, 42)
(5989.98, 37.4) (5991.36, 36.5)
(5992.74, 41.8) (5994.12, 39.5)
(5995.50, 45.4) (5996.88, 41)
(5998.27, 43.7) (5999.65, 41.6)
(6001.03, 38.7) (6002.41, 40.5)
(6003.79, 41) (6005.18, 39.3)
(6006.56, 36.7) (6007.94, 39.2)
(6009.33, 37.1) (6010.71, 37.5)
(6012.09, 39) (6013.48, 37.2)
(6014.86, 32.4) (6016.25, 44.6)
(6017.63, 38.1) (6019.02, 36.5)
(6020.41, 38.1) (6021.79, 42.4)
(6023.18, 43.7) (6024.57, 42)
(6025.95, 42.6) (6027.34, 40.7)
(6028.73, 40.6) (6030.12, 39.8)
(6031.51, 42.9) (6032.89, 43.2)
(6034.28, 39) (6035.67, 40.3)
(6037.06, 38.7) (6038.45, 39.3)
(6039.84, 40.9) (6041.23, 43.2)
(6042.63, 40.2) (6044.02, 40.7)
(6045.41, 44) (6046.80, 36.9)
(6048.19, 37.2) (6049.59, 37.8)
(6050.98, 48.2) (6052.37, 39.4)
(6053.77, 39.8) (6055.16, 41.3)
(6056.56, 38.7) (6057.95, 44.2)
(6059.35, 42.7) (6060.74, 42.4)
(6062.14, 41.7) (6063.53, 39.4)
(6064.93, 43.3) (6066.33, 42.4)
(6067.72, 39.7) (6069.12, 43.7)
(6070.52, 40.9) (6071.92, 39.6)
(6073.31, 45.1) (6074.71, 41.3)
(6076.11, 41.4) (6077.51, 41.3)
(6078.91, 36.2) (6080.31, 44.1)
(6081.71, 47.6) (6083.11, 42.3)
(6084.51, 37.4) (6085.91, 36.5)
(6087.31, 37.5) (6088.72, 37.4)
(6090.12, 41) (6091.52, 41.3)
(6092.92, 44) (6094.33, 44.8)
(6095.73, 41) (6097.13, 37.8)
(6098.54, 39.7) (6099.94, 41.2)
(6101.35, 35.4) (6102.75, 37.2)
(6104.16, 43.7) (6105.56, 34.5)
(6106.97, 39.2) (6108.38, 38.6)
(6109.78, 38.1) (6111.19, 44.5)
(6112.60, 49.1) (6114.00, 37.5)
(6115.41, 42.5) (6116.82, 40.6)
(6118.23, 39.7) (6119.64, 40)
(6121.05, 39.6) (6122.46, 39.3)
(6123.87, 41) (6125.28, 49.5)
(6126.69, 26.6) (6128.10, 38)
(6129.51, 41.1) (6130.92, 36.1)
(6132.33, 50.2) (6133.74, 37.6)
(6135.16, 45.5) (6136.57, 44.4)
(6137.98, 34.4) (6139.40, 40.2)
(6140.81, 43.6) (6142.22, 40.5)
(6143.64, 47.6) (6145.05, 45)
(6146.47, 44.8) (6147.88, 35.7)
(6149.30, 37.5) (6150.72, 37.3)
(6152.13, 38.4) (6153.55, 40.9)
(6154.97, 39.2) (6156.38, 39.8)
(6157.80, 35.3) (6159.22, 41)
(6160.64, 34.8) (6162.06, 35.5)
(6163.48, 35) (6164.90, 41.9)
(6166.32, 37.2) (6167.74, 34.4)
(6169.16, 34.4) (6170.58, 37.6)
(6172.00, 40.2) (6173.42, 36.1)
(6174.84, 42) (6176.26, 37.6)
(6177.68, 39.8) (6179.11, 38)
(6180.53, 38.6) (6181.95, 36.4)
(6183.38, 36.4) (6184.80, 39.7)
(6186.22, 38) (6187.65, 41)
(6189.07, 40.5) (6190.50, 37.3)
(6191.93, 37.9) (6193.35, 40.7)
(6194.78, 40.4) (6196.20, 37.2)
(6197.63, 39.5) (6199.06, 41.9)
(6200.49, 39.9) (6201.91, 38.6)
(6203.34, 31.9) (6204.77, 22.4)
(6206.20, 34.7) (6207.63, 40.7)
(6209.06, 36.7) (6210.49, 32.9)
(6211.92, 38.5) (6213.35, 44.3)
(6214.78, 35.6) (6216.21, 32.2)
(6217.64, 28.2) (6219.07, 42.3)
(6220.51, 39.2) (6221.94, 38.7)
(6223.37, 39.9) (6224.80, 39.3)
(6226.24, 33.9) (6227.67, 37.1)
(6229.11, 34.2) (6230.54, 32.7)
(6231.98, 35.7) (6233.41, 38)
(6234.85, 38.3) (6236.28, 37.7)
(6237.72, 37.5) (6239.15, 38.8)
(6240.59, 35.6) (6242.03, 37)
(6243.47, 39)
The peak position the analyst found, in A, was 6016.25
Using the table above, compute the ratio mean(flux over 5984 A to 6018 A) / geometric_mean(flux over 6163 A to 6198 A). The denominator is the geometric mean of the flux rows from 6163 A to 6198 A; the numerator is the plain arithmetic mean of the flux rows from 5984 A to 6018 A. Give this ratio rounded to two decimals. 1.03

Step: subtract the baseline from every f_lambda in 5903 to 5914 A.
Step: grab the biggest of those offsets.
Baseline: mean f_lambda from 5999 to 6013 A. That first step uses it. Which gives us 10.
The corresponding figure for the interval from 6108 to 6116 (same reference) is 10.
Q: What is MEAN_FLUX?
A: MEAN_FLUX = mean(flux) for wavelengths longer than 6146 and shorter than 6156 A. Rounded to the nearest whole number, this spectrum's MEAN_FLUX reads 39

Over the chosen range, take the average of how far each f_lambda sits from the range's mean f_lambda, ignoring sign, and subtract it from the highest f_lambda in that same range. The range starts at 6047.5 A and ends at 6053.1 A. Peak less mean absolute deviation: 44.4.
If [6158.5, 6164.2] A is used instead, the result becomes 38.8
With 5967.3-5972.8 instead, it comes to 53.8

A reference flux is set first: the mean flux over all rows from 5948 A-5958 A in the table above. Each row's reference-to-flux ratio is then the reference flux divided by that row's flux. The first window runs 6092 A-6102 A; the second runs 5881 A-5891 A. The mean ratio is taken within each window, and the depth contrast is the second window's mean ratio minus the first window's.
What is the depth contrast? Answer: 0.21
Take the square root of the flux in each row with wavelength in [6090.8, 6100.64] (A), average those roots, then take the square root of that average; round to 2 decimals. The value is 2.54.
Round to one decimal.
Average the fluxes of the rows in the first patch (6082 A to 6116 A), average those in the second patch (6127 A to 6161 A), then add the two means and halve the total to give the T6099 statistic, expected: 40.2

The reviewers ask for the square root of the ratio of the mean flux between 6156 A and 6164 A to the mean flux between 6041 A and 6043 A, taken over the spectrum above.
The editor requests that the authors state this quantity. 0.94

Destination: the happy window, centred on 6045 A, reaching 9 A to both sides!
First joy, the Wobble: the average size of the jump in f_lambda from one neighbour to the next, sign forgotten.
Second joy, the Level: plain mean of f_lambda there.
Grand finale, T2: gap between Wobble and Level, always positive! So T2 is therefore 37.2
